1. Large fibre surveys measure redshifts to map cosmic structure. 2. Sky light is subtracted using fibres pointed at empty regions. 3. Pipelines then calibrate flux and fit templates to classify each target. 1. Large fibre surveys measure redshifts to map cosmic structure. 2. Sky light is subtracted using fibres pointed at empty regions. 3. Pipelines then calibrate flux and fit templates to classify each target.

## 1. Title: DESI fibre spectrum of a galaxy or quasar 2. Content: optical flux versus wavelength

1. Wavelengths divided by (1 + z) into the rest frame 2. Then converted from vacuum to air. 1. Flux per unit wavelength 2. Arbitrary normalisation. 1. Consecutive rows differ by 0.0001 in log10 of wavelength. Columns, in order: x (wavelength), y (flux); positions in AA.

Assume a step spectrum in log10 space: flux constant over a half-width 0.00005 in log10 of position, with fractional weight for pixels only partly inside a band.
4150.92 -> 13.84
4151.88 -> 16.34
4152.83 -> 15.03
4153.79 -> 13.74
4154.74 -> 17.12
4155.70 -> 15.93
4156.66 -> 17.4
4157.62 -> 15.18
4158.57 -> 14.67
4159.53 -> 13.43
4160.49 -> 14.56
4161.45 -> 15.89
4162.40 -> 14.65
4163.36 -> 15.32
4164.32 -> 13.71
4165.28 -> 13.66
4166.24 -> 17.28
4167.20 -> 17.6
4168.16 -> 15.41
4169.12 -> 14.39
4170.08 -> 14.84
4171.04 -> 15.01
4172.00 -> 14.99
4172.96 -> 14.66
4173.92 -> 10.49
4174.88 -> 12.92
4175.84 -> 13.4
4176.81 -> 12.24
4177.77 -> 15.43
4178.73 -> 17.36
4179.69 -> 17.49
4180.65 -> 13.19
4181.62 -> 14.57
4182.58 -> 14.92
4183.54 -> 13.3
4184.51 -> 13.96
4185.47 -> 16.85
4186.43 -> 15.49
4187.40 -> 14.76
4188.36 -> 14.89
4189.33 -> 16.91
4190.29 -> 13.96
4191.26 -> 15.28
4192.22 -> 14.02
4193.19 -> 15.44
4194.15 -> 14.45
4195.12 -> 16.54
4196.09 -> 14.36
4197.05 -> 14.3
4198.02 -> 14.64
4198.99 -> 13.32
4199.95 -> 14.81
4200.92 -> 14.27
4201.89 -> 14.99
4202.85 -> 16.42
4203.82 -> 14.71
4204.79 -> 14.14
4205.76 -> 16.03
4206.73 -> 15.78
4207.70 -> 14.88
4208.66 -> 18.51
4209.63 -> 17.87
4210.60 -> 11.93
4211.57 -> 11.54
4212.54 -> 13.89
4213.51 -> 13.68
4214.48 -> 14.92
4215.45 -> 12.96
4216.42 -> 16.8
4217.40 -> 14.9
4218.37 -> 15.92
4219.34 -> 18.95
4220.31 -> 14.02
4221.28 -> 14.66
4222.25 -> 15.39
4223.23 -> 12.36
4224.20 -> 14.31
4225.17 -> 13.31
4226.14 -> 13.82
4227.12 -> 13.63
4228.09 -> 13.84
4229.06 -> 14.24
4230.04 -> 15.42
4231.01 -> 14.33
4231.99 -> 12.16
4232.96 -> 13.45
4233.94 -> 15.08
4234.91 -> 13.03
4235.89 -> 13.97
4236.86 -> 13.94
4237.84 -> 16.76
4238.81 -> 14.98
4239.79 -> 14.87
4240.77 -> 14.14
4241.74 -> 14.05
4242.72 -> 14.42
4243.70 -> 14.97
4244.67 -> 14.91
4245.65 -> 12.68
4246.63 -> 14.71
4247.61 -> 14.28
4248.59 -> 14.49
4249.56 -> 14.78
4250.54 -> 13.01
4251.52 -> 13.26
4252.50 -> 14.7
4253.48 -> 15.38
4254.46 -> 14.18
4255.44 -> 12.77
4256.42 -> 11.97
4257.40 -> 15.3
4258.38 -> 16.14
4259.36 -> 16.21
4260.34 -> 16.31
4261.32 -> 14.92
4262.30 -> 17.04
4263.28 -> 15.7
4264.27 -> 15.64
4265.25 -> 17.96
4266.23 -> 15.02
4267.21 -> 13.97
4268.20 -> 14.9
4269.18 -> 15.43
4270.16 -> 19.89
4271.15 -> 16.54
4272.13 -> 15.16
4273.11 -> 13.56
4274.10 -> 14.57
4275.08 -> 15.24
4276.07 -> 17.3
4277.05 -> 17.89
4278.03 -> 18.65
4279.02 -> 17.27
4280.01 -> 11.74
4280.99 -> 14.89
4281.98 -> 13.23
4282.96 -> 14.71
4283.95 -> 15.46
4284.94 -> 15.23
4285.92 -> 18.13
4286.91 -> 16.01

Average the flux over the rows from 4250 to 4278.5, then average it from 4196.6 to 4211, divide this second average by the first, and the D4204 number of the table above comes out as 0.98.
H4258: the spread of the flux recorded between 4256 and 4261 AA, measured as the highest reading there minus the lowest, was 4.3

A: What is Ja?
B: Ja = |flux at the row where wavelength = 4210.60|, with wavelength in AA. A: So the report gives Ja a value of 11.9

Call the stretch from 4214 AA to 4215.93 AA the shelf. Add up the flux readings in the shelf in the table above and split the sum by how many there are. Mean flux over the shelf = 13.9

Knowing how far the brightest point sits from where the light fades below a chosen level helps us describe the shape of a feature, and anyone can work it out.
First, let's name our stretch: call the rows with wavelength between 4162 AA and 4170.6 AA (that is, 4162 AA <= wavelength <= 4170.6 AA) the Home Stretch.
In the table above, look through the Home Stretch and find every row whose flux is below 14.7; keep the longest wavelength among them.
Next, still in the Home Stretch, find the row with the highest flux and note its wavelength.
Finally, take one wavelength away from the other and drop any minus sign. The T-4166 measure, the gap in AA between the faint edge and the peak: 1.9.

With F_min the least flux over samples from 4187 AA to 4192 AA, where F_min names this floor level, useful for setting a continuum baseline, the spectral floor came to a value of 13.96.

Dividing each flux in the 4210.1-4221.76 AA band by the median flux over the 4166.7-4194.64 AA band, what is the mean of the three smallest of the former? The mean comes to 0.818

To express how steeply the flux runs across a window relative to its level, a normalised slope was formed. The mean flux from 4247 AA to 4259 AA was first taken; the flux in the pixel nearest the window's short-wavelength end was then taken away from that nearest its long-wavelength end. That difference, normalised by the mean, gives 0.13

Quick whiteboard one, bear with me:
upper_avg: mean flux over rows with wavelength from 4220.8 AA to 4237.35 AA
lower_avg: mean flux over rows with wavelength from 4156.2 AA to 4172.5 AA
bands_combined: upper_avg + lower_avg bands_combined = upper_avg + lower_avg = 29.1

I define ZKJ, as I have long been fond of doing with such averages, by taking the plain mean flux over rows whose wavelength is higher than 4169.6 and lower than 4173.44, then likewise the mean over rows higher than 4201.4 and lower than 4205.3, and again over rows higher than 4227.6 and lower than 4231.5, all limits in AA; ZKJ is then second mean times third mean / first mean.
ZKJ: 14.64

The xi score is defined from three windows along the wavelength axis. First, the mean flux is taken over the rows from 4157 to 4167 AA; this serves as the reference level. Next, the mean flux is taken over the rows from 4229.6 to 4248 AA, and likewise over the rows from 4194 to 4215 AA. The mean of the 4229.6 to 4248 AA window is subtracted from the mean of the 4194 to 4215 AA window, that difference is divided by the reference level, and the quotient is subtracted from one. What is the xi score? 0.967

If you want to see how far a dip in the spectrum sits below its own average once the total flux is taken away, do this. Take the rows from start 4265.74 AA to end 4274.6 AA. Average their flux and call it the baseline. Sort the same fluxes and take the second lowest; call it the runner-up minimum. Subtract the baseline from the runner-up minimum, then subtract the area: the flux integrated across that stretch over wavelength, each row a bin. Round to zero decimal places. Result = -138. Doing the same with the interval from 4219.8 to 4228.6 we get -123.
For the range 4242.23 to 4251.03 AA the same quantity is -127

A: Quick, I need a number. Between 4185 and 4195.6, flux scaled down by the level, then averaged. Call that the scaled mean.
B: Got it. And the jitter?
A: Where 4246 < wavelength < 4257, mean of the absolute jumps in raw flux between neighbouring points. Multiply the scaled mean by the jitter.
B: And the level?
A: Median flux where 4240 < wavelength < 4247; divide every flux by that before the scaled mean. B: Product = 0.90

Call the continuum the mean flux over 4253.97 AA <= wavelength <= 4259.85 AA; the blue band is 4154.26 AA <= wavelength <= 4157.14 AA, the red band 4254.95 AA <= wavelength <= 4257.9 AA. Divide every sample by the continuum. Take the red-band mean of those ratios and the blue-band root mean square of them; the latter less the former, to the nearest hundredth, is 0.24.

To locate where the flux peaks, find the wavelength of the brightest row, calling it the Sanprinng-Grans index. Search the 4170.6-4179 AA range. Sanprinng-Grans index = 4178.73 AA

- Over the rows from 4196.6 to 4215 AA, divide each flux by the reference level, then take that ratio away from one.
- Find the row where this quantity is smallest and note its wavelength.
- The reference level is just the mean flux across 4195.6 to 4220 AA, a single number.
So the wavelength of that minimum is 4208.66 AA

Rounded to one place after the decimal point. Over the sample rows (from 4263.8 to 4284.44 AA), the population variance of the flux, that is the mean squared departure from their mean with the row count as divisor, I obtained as 3.6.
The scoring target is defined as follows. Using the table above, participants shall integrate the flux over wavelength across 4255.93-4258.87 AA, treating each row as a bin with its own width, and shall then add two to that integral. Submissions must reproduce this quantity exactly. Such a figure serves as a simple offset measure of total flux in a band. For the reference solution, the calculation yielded 45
